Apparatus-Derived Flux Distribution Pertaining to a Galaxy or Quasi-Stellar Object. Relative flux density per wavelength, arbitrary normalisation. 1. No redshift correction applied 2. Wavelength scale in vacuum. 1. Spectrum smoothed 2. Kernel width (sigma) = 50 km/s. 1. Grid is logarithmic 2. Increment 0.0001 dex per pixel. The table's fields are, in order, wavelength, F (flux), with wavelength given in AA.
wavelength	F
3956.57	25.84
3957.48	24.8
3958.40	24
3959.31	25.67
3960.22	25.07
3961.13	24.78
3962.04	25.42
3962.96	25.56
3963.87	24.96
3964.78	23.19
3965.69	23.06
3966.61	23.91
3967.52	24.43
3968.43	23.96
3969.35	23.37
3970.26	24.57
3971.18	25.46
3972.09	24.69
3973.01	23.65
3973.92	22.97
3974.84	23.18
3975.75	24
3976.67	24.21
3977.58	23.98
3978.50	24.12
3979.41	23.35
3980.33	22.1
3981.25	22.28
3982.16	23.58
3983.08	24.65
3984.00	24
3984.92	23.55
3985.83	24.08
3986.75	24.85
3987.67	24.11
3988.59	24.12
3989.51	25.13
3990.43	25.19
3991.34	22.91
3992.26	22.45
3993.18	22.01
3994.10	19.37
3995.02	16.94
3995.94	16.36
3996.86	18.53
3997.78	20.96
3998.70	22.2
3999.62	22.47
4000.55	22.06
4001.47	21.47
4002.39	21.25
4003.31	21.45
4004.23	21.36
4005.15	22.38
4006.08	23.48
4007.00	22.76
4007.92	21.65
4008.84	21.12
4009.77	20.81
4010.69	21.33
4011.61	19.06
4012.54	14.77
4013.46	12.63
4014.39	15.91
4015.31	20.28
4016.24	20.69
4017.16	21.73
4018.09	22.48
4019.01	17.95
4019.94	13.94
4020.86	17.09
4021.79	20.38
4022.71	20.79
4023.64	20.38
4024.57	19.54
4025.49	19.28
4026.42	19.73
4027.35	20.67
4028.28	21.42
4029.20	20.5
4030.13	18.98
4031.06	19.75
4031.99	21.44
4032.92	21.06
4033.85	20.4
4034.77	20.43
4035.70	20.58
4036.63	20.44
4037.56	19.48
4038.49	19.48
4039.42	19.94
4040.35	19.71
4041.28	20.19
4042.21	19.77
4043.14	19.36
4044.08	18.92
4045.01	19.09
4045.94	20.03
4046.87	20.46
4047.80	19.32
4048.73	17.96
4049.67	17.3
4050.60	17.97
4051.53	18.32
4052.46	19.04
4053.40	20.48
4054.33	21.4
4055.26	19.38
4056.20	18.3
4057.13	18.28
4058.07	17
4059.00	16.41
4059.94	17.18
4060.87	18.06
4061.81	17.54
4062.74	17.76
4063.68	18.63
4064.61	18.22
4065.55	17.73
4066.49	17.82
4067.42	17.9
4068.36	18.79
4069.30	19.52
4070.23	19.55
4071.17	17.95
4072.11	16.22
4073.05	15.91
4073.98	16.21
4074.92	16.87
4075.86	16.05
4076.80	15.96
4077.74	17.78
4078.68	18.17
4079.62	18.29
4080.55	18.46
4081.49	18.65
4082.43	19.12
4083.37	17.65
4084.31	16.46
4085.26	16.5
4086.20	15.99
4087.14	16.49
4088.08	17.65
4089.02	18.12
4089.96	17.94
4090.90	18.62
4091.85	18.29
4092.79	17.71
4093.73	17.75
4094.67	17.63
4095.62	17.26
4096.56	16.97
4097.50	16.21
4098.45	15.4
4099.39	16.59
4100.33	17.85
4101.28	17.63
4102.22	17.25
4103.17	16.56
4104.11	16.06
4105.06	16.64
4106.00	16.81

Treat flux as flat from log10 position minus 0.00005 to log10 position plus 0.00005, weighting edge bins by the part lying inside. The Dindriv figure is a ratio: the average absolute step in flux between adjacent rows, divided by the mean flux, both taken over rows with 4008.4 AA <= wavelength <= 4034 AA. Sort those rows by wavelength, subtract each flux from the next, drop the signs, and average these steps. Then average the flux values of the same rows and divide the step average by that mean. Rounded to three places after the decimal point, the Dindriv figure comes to 0.085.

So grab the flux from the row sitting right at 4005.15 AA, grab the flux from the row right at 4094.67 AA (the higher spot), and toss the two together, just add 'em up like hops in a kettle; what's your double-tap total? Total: 40.0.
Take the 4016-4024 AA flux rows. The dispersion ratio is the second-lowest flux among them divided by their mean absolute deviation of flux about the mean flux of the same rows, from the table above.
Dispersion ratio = 8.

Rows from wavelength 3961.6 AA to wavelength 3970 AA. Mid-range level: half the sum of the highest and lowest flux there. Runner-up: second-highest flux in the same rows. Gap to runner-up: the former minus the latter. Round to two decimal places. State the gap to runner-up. -1.11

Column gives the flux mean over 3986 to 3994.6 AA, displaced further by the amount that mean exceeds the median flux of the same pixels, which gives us 22.6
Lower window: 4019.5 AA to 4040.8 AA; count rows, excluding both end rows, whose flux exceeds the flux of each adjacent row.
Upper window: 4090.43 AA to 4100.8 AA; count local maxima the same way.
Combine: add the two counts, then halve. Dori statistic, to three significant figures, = 3.00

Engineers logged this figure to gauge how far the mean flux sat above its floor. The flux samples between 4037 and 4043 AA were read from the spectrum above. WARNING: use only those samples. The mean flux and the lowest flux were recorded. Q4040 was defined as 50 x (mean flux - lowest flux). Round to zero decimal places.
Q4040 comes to 14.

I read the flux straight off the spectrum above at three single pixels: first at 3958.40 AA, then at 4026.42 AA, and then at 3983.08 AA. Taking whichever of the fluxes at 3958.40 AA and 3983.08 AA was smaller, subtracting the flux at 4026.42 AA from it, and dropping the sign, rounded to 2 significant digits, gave 4.3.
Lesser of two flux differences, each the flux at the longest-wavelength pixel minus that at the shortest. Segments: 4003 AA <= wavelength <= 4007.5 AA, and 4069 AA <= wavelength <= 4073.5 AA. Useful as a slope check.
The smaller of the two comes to -3.6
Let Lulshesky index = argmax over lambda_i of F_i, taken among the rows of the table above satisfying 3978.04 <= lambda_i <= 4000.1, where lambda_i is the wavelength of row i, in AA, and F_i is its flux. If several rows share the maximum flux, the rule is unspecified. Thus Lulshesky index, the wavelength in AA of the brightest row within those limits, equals 3990.43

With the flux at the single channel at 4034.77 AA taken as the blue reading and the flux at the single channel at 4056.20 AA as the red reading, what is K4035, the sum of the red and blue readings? 39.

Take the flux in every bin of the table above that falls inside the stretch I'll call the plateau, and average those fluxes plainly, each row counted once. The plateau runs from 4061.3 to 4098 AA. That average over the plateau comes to 17.6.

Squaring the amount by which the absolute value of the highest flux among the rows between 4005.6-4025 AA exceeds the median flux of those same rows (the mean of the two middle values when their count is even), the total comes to 9.6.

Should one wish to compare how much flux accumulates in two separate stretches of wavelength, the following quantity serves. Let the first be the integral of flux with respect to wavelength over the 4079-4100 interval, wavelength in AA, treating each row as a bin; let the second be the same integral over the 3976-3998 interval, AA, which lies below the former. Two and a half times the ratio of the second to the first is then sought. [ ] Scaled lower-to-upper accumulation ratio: 3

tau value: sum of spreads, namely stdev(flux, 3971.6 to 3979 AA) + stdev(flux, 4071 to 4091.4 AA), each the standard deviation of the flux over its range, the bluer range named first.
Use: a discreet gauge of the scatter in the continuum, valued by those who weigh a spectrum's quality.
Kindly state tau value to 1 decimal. 1.6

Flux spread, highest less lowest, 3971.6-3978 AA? 1.7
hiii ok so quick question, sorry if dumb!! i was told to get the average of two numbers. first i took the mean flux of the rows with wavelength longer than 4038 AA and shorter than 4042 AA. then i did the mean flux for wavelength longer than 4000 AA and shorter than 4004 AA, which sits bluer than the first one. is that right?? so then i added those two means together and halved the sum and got 20.7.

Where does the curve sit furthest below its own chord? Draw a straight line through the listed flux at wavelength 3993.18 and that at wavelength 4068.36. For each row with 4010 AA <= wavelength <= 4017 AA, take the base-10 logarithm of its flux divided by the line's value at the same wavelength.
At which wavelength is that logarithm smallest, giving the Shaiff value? 4013.46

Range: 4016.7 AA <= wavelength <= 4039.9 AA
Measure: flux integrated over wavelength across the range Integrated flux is 462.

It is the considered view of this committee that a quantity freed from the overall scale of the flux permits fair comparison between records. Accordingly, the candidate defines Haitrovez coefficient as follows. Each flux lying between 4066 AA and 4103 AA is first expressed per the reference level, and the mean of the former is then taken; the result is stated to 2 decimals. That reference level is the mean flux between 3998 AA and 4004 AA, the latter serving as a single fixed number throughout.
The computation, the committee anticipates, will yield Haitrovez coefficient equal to 0.80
